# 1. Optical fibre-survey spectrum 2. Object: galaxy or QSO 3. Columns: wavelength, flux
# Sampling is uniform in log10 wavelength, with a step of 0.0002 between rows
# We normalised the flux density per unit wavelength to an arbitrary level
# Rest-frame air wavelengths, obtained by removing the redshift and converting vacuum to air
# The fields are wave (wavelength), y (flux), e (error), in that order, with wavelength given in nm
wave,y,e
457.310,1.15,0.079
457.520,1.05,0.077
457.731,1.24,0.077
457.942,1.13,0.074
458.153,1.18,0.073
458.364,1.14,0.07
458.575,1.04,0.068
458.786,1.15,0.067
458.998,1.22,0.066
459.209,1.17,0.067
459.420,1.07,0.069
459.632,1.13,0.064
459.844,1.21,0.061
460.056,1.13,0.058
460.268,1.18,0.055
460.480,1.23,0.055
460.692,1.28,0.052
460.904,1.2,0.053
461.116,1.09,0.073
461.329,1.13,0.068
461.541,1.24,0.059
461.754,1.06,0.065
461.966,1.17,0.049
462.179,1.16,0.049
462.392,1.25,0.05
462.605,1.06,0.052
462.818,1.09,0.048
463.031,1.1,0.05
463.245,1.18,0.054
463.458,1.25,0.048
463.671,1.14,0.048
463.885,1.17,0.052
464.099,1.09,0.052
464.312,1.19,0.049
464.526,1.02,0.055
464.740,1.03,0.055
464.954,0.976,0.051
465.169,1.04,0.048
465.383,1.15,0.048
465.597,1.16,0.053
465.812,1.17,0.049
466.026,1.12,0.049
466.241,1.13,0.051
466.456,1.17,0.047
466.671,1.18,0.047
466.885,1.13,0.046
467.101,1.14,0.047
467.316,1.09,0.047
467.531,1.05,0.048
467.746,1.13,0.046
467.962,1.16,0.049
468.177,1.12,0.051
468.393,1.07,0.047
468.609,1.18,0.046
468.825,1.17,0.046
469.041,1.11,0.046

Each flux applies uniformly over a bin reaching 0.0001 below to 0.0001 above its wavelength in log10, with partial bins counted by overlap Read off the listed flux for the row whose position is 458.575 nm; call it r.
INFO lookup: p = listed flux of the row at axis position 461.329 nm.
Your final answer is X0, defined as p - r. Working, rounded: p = 1.13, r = 1.04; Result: 0.09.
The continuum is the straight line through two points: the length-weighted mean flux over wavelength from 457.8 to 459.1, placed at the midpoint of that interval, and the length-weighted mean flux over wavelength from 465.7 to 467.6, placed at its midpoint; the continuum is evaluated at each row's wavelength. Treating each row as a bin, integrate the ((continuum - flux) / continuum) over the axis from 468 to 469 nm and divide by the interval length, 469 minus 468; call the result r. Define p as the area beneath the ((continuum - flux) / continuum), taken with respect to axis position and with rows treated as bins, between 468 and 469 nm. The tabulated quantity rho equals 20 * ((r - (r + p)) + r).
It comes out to 0.000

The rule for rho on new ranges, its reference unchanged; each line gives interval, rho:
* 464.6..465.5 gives 0.151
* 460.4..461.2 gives -0.211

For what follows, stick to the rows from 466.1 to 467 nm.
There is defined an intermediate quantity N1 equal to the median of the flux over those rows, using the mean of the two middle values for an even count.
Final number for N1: 1.150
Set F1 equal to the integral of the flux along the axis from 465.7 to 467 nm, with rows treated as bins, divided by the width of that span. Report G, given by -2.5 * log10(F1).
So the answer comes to -0.15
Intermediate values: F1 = 1.15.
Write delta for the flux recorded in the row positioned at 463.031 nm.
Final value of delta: 1.1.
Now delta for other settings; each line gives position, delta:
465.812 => 1.17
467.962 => 1.16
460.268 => 1.18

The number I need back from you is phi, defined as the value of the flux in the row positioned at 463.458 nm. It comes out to 1.25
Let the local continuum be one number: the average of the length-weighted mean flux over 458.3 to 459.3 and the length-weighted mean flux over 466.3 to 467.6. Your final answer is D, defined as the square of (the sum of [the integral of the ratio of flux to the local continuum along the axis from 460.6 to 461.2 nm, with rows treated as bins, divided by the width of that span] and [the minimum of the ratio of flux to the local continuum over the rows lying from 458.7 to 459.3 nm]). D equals 4.25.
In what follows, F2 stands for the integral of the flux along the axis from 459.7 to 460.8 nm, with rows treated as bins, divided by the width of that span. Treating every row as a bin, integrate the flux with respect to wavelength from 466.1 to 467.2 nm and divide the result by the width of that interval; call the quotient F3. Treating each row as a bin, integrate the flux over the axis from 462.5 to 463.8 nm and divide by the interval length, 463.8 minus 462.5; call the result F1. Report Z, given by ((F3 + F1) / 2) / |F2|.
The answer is 0.95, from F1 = 1.14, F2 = 1.20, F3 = 1.15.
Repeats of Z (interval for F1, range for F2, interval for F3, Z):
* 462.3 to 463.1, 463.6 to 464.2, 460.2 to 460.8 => 1.04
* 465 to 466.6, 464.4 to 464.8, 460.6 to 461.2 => 1.12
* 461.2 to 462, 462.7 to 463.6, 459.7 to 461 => 1.02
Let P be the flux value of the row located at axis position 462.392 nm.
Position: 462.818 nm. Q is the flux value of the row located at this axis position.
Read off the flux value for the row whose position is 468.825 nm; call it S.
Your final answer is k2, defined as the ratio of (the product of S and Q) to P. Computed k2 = 1.02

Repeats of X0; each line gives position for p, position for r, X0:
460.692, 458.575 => 0.24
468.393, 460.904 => -0.13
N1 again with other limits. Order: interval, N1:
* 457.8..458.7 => 1.135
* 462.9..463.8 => 1.160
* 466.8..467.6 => 1.110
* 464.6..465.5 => 1.035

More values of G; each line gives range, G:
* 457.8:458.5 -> -0.15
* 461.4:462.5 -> -0.17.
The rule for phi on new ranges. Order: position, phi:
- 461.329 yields 1.13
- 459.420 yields 1.07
